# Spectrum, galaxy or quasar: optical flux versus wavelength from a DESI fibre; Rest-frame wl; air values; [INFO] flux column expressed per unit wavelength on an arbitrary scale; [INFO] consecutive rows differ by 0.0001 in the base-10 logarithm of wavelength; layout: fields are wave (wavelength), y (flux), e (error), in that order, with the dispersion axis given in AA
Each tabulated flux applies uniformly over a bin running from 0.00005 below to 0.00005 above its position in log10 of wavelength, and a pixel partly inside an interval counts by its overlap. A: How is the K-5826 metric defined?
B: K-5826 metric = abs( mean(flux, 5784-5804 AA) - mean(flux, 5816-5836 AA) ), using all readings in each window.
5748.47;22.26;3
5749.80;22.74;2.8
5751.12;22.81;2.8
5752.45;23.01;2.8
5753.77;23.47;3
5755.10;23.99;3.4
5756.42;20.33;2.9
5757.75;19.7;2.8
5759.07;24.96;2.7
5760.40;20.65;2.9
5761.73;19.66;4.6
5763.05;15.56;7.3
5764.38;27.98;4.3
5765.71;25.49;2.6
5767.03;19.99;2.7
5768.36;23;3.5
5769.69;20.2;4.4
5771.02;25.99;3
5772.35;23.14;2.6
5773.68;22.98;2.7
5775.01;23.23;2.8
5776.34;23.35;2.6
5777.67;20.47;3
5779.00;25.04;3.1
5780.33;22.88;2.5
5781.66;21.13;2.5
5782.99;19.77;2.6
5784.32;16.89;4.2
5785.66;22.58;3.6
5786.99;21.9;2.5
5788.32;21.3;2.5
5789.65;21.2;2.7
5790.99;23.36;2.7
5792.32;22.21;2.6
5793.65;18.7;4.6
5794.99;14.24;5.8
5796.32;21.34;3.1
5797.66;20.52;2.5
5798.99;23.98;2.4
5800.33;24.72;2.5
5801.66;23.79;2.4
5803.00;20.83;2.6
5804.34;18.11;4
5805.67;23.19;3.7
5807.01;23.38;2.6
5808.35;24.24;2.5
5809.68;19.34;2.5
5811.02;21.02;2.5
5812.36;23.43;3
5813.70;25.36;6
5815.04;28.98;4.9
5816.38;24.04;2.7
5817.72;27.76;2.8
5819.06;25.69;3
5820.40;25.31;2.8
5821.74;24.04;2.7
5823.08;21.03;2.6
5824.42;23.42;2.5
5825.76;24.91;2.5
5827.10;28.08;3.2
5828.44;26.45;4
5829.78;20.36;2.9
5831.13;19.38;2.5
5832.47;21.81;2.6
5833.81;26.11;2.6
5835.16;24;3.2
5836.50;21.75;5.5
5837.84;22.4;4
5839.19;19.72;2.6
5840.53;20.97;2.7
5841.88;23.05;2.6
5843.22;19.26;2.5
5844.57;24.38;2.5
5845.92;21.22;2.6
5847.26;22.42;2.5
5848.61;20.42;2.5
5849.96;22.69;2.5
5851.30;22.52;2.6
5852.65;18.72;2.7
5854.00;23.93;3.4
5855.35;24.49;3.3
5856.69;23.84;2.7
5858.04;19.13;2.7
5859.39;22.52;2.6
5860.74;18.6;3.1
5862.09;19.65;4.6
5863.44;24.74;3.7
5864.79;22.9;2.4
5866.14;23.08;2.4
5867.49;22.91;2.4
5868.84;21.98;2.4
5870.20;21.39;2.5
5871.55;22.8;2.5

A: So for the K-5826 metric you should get 3.0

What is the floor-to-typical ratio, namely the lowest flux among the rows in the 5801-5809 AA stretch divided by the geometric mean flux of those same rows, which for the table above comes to 0.82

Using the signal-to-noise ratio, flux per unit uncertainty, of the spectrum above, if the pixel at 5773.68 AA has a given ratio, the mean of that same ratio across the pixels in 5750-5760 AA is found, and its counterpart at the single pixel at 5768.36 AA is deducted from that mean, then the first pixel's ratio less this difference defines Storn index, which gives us 7.3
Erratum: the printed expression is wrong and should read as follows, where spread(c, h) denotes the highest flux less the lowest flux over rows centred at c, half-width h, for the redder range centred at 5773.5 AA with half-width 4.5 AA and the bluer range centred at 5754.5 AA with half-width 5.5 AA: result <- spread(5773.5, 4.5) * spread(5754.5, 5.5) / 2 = 15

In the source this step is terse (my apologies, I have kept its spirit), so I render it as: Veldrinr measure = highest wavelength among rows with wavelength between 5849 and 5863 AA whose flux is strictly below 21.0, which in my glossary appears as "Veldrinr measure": 5862.09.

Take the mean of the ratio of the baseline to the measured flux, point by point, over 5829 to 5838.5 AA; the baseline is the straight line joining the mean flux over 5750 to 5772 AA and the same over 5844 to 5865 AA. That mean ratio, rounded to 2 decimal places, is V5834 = 1.00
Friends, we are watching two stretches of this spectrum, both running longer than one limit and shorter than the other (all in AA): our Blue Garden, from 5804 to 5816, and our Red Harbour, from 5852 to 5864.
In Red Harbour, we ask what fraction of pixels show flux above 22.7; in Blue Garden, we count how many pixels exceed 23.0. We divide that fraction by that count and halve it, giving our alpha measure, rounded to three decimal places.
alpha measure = 0.037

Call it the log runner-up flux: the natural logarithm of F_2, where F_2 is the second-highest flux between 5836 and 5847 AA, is 3.14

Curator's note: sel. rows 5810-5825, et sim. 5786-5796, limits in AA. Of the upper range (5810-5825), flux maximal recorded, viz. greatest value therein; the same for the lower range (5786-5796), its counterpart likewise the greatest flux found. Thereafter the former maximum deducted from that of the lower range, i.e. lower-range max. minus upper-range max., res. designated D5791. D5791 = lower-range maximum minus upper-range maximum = -5.6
